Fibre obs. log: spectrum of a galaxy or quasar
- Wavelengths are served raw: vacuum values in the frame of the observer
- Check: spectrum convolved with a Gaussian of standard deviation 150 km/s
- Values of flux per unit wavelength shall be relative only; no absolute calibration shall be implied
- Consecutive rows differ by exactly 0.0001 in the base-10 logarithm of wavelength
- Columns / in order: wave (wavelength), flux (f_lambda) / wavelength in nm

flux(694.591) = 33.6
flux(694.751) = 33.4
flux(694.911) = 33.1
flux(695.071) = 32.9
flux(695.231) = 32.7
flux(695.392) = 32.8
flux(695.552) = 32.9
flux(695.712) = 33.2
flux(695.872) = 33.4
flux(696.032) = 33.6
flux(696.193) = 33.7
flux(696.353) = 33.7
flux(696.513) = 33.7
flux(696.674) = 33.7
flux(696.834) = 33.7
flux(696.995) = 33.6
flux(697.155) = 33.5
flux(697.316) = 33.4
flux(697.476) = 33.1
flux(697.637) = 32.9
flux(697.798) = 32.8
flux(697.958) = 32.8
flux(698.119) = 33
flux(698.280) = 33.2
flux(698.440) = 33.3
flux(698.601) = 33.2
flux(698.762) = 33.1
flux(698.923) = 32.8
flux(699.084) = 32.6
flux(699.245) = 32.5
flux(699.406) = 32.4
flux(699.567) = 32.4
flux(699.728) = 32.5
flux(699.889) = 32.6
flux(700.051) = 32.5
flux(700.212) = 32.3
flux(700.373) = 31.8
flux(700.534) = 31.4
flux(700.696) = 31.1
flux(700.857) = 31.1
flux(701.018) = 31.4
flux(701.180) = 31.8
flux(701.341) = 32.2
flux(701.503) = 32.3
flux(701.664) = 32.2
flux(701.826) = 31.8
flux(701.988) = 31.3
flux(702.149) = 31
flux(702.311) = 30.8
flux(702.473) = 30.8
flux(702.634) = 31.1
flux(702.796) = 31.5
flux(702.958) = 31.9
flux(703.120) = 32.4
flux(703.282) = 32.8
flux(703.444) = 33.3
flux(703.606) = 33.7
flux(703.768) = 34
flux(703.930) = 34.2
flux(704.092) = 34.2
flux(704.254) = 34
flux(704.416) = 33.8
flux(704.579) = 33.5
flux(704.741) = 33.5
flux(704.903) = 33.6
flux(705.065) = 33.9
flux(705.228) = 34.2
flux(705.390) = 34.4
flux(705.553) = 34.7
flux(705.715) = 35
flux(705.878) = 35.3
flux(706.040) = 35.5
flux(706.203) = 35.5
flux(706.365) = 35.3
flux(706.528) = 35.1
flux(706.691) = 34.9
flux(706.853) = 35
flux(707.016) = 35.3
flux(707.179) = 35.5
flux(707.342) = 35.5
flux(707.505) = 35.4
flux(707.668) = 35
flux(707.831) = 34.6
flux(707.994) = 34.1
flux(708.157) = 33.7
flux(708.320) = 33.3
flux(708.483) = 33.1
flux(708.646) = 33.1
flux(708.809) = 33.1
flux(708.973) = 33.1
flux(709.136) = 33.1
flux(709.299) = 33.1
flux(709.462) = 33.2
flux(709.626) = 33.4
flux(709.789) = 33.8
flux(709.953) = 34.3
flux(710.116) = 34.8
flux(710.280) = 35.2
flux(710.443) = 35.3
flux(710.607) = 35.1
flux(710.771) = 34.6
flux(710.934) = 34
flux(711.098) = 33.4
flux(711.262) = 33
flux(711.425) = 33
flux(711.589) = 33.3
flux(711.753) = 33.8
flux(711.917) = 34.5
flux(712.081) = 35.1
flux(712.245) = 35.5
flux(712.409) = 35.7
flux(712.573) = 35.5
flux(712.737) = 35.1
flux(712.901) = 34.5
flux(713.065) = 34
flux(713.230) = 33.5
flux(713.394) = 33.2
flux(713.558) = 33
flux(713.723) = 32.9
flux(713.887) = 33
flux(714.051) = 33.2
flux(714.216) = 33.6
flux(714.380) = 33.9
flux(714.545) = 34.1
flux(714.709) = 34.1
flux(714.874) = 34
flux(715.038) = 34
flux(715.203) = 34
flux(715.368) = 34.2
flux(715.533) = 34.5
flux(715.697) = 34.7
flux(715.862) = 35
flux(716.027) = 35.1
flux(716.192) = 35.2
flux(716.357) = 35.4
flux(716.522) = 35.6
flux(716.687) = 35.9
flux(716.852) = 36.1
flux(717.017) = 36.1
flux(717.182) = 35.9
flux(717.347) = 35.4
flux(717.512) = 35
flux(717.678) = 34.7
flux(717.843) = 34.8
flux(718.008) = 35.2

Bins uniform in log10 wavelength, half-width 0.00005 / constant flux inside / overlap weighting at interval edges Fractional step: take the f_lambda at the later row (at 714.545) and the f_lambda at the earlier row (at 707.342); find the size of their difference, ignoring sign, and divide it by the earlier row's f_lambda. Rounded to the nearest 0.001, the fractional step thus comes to 0.039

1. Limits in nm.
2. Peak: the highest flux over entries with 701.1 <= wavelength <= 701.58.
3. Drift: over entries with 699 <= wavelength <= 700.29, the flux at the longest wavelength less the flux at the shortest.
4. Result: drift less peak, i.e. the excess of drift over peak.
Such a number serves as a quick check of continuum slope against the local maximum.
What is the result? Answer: -32.6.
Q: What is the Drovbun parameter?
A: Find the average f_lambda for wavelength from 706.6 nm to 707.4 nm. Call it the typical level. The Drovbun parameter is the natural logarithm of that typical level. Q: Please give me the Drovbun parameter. 3.56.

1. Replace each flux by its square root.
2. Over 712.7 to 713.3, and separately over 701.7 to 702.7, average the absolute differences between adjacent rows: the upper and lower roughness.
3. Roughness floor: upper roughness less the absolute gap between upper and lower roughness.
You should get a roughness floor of 0.0233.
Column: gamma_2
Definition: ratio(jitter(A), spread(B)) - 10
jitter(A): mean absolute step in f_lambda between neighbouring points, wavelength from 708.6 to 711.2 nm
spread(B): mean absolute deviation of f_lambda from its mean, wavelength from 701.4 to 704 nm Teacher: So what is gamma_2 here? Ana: -9.70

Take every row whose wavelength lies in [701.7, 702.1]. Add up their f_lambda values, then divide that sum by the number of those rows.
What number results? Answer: 31.6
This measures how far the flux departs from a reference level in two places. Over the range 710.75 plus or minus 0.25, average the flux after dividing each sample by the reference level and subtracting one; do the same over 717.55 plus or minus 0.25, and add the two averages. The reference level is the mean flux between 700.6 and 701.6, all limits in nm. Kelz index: 0.199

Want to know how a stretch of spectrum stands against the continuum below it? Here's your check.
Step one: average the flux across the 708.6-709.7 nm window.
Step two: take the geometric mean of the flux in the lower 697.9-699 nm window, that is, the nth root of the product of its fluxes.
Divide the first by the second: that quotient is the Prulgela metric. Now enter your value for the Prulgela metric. 1.003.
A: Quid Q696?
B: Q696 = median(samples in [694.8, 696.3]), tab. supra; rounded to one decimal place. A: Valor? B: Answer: 33.1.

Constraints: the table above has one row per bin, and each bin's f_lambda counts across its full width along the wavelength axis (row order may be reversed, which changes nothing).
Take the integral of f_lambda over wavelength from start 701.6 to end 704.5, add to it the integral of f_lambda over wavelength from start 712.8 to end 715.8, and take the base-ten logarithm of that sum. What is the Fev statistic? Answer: 2.29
